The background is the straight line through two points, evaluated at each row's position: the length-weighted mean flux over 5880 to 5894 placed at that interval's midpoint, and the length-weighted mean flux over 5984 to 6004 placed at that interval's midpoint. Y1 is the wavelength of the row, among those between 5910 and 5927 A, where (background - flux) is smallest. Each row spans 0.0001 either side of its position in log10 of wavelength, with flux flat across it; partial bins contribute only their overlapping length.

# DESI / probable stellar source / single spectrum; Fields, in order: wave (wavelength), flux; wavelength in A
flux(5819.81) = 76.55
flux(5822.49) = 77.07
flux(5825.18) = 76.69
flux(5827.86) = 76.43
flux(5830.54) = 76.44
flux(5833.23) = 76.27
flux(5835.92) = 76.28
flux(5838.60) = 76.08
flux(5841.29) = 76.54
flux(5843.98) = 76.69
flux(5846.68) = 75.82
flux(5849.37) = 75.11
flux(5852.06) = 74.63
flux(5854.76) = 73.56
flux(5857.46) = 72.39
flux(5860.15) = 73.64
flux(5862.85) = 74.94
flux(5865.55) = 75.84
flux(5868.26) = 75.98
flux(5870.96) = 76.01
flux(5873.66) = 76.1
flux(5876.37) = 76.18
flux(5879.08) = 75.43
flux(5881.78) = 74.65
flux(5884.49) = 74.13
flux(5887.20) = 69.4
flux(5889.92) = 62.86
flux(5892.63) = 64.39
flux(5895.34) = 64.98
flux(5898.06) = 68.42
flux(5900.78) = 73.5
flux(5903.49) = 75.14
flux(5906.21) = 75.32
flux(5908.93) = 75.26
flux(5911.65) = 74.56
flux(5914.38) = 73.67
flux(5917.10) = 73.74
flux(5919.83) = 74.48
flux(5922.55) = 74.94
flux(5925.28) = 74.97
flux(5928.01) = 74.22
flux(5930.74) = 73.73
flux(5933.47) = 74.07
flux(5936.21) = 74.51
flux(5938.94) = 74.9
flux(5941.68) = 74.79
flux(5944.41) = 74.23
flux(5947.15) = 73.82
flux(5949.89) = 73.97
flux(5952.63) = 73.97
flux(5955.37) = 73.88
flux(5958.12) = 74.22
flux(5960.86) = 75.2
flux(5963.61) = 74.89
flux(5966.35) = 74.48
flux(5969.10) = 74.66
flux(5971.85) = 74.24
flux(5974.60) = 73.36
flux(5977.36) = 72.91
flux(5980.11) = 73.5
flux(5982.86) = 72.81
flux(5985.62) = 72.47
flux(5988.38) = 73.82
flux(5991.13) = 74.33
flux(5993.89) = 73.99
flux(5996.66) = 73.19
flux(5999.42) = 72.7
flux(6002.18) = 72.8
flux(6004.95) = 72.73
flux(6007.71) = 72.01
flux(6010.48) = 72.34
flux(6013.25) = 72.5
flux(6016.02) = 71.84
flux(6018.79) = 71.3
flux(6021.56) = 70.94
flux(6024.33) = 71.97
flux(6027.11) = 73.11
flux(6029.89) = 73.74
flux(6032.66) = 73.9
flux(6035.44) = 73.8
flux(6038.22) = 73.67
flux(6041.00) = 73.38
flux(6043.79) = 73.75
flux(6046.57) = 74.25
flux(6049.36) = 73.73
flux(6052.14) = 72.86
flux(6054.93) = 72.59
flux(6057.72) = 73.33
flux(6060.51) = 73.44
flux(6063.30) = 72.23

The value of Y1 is 5911.65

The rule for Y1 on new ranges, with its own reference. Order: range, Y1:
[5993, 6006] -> 5993.89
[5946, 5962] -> 5960.86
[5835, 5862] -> 5843.98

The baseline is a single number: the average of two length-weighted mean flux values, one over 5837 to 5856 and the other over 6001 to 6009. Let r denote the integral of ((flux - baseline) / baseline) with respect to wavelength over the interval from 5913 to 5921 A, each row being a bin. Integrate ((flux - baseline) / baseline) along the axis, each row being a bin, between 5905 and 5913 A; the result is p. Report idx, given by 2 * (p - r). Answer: 0.24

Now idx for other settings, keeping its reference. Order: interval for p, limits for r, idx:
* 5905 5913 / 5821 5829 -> -0.37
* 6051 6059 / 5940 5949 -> -0.30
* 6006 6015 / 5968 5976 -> -0.43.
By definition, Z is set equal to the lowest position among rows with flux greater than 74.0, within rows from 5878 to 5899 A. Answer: 5879.08 A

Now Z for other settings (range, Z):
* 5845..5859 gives 5846.68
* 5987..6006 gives 5991.13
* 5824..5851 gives 5825.18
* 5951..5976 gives 5958.12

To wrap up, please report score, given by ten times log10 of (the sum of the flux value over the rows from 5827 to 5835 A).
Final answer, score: 23.6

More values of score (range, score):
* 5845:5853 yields 23.5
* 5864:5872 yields 23.6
